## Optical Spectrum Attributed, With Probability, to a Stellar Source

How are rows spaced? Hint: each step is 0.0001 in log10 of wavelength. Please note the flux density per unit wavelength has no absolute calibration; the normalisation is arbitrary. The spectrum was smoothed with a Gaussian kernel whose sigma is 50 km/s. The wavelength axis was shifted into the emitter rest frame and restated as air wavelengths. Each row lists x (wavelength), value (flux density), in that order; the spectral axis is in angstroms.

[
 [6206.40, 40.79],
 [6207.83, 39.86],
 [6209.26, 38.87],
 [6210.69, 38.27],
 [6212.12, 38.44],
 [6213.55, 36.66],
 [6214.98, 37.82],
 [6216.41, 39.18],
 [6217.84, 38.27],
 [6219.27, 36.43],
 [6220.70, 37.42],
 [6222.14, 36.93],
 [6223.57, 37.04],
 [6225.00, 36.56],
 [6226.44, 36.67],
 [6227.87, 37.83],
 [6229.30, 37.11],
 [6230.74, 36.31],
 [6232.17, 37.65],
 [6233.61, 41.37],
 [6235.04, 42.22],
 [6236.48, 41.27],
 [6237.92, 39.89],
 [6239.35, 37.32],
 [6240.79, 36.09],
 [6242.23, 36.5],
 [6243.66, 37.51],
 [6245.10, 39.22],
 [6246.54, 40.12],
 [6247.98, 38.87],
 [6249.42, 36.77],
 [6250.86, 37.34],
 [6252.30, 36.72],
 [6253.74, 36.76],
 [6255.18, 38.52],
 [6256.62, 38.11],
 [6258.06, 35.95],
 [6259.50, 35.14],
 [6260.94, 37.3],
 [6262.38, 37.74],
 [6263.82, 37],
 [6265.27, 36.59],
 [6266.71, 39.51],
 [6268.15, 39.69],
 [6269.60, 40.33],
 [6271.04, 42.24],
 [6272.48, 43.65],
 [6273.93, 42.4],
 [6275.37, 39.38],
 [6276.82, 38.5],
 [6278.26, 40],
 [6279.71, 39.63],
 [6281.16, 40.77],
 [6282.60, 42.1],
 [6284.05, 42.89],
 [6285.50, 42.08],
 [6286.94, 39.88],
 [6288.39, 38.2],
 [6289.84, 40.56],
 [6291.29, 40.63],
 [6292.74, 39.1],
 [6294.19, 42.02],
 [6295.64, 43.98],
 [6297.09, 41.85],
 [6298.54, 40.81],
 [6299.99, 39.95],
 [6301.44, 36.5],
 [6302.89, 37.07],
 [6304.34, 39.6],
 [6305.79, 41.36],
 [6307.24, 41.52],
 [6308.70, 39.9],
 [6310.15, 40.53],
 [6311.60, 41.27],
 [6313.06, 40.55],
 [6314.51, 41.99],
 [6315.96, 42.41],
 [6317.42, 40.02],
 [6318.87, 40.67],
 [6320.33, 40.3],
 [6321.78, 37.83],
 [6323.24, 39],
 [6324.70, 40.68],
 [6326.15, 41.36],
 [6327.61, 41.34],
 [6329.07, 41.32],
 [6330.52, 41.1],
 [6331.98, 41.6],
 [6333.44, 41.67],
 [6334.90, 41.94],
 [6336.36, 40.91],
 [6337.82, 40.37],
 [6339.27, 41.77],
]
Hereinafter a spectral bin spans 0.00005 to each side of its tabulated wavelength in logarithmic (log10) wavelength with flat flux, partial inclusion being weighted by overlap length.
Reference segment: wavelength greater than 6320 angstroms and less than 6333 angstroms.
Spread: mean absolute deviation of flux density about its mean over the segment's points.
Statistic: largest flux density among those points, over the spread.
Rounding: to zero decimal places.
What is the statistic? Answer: 43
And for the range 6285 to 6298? 32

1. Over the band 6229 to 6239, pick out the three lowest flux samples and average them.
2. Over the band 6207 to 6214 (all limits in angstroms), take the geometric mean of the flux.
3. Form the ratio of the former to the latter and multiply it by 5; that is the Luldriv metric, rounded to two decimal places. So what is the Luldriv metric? 4.82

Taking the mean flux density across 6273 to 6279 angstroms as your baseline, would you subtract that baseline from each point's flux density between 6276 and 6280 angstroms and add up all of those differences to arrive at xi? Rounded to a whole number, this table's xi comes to -2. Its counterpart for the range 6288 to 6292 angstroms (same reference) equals -1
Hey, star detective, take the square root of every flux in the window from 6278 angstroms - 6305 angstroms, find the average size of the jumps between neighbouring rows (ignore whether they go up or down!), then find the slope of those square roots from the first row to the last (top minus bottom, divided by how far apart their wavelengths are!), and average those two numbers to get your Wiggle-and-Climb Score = 0.060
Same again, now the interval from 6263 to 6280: 0.059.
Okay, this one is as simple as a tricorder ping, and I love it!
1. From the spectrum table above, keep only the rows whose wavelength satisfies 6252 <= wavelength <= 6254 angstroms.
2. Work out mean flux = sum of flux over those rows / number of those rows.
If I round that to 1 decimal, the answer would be 36.7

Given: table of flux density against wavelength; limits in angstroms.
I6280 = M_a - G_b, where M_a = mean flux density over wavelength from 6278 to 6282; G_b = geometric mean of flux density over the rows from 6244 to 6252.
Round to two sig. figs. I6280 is 1.7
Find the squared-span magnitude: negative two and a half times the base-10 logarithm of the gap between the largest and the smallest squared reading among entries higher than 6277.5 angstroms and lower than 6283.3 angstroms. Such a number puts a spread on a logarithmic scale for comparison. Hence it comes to -5.8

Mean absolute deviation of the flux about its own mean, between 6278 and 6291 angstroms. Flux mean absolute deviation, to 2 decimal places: 1.14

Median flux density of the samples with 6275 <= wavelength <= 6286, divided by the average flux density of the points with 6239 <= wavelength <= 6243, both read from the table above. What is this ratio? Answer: 1.10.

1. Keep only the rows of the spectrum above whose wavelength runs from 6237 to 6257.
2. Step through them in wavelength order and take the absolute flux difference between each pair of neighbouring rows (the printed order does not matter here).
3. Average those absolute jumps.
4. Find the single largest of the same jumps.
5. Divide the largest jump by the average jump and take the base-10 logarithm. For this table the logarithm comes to 0.36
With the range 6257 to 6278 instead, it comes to 0.37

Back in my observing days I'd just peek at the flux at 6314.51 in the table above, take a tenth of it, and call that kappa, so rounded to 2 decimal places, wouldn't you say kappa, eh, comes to 4.20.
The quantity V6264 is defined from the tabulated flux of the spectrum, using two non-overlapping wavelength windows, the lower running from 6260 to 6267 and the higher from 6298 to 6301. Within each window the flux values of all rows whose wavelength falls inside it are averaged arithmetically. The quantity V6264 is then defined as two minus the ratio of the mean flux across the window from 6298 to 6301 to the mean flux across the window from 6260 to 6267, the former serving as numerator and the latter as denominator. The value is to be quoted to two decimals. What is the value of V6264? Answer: 0.93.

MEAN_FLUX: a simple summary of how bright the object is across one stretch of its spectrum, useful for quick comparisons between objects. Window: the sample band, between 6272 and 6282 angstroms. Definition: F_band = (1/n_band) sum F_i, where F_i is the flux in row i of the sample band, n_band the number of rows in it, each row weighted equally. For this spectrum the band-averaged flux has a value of 40.6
